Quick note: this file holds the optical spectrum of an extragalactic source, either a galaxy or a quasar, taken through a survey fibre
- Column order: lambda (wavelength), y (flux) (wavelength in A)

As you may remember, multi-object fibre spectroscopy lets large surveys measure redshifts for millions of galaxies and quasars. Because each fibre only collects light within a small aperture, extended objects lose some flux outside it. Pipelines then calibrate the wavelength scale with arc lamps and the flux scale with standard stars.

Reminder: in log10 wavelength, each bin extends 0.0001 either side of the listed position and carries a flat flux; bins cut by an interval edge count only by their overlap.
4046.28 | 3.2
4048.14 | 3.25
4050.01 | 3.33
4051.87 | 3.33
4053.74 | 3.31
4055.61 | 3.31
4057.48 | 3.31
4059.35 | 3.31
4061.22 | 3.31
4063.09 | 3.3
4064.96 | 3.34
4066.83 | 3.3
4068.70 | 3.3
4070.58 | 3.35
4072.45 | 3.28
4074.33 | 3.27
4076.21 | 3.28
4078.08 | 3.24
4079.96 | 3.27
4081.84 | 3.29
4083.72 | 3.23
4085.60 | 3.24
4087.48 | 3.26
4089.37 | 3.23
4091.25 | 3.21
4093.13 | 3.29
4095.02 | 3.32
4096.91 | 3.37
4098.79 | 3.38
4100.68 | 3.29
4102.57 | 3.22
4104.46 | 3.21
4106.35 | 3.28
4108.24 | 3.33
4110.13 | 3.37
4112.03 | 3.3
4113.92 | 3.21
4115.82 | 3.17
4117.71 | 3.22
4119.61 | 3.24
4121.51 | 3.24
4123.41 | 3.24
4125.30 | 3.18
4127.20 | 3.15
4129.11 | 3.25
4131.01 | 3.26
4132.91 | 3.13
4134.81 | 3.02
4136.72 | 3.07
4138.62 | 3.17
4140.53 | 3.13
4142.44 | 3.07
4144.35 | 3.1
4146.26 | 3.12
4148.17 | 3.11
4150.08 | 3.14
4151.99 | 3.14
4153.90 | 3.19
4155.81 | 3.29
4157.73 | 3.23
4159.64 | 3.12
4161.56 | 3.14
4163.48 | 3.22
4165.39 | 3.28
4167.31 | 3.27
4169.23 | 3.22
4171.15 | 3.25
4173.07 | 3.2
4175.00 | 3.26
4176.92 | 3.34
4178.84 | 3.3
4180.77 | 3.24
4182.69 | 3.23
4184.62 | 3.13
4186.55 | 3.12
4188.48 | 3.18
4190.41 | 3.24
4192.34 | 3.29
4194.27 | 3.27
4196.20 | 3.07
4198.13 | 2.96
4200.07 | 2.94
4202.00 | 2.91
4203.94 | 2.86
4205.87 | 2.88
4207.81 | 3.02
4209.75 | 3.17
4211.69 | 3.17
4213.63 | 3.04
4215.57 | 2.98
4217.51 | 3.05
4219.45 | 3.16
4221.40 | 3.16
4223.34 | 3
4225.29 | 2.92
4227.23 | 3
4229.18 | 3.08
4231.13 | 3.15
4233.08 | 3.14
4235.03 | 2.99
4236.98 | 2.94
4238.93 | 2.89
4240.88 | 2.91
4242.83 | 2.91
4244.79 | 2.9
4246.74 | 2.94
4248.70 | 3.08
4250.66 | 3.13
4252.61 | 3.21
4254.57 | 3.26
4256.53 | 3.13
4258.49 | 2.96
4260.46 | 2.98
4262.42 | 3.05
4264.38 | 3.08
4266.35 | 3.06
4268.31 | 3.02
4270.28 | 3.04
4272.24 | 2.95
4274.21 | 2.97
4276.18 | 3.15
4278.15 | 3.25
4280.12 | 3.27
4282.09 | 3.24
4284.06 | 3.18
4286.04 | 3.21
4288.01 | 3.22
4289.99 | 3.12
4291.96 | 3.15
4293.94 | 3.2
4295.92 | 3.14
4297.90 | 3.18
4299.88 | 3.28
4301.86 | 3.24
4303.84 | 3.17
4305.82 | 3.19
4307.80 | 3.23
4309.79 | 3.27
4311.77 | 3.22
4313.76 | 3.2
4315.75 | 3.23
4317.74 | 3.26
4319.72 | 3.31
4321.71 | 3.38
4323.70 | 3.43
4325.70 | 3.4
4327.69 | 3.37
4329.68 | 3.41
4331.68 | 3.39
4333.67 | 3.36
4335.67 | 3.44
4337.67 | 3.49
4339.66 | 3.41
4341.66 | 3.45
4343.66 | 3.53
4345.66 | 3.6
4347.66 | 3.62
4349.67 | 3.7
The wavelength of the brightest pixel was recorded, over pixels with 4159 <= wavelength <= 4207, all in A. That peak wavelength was 4176.92 A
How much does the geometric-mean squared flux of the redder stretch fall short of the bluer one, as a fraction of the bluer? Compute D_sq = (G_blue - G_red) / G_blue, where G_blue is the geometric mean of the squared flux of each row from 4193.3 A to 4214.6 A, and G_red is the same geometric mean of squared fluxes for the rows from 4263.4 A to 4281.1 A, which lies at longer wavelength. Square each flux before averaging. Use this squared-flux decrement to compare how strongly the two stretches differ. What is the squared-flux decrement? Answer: -0.042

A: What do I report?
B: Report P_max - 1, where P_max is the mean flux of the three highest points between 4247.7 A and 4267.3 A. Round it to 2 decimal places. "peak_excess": 2.20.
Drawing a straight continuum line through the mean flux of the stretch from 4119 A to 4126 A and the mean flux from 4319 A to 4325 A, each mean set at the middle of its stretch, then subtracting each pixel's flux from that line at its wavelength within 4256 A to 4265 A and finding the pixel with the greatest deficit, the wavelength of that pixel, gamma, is 4258.49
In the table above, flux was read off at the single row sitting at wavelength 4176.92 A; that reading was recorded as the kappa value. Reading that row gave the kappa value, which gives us 3.34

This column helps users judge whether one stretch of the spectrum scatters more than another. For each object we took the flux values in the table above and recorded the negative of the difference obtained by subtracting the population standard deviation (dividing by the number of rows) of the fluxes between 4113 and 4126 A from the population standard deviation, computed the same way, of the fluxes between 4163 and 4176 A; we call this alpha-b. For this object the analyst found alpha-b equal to 0.000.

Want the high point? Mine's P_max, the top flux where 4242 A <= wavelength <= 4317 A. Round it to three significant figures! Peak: 3.28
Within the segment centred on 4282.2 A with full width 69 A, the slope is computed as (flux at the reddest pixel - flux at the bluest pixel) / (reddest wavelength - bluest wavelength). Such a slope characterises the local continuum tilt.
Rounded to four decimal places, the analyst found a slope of 0.0022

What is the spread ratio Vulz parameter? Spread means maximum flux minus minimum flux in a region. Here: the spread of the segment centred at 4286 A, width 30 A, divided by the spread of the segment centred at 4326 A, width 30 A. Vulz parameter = 1.1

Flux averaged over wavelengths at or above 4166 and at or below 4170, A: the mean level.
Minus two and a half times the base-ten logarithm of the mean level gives -1.28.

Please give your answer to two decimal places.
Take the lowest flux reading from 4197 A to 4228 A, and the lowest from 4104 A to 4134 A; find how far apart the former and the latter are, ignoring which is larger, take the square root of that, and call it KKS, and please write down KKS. 0.52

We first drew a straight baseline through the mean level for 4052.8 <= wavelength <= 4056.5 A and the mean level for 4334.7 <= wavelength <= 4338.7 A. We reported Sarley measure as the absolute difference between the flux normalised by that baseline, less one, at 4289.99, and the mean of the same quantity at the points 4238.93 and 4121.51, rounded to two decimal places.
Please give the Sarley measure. 0.00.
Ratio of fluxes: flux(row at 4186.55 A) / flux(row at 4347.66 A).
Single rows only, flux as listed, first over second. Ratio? 0.86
